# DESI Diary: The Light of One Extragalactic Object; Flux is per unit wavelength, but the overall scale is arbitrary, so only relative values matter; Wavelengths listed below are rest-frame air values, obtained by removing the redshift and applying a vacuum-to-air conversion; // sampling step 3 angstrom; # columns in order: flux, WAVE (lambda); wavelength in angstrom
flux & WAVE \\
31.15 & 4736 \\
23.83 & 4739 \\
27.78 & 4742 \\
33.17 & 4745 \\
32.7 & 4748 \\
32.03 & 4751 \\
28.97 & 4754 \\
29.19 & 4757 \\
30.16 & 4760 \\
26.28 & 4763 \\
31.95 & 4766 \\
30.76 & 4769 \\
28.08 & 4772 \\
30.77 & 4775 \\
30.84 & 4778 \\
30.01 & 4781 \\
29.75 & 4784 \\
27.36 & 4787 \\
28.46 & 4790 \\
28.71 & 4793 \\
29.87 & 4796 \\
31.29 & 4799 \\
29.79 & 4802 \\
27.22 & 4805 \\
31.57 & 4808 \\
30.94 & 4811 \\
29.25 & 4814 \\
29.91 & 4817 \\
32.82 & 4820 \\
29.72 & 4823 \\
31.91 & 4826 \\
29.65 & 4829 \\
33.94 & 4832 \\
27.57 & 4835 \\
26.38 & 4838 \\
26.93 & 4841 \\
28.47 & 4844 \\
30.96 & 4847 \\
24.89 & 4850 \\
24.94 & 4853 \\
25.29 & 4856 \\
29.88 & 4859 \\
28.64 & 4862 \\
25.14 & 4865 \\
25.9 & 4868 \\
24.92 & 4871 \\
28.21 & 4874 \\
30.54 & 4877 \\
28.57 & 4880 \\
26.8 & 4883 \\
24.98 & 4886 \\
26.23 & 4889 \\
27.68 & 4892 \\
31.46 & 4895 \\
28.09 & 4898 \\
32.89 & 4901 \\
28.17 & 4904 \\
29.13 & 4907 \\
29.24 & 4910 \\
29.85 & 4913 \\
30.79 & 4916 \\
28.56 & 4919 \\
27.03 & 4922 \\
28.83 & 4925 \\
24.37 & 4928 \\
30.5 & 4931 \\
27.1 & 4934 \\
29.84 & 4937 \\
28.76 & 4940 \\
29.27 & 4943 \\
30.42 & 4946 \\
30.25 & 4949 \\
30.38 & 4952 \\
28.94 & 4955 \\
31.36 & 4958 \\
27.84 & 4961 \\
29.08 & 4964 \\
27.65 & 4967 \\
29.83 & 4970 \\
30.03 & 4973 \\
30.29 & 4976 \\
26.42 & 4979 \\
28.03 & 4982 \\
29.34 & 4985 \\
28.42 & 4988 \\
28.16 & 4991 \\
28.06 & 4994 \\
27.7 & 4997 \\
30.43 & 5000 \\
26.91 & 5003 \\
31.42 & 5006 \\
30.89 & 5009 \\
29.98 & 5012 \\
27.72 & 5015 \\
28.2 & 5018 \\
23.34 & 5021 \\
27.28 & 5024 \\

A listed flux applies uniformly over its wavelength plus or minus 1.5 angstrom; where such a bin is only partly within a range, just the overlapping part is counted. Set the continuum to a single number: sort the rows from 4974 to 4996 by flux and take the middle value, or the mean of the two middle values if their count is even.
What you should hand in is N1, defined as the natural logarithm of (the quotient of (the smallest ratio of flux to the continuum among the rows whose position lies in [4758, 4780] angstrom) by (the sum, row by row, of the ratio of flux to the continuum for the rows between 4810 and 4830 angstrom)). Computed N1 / -2.10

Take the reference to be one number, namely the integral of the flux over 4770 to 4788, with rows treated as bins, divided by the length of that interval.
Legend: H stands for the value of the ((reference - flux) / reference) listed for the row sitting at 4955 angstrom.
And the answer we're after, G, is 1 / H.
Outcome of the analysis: 47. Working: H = 0.02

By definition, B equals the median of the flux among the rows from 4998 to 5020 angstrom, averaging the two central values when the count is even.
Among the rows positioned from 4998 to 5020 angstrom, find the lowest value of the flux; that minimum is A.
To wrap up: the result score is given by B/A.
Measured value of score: 1.11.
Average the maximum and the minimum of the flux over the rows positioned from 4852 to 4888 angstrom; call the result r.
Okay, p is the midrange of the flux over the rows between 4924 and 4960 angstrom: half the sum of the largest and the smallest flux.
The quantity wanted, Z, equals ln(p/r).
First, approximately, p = 27.9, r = 27.7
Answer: 0.005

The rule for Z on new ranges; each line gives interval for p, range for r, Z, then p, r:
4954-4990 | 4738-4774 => 0.014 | 28.9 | 28.5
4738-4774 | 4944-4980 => -0.014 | 28.5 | 28.9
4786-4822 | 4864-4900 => 0.063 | 30.0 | 28.2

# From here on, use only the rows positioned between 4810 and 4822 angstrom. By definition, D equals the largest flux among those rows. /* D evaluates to 32.82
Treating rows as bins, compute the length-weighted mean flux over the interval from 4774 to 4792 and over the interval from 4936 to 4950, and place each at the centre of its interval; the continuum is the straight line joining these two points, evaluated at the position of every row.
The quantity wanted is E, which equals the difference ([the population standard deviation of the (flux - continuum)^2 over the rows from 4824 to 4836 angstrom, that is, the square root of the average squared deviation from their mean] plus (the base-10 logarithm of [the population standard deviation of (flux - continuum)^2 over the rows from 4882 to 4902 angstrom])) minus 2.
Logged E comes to 6.1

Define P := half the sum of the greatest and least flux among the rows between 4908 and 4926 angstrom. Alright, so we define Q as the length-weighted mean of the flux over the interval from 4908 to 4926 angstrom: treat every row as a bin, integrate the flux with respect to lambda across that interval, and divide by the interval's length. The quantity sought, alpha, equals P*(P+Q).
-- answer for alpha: 1676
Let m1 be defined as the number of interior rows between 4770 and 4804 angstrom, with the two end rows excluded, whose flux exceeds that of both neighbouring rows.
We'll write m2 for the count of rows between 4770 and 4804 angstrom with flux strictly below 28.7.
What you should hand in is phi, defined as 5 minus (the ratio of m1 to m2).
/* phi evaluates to 4.33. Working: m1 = 2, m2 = 3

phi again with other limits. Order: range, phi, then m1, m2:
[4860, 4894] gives 4.80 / 2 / 10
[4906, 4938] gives 4.25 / 3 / 4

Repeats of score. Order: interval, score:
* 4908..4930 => 1.18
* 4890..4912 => 1.05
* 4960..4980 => 1.10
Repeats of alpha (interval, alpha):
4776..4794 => 1698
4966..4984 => 1619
